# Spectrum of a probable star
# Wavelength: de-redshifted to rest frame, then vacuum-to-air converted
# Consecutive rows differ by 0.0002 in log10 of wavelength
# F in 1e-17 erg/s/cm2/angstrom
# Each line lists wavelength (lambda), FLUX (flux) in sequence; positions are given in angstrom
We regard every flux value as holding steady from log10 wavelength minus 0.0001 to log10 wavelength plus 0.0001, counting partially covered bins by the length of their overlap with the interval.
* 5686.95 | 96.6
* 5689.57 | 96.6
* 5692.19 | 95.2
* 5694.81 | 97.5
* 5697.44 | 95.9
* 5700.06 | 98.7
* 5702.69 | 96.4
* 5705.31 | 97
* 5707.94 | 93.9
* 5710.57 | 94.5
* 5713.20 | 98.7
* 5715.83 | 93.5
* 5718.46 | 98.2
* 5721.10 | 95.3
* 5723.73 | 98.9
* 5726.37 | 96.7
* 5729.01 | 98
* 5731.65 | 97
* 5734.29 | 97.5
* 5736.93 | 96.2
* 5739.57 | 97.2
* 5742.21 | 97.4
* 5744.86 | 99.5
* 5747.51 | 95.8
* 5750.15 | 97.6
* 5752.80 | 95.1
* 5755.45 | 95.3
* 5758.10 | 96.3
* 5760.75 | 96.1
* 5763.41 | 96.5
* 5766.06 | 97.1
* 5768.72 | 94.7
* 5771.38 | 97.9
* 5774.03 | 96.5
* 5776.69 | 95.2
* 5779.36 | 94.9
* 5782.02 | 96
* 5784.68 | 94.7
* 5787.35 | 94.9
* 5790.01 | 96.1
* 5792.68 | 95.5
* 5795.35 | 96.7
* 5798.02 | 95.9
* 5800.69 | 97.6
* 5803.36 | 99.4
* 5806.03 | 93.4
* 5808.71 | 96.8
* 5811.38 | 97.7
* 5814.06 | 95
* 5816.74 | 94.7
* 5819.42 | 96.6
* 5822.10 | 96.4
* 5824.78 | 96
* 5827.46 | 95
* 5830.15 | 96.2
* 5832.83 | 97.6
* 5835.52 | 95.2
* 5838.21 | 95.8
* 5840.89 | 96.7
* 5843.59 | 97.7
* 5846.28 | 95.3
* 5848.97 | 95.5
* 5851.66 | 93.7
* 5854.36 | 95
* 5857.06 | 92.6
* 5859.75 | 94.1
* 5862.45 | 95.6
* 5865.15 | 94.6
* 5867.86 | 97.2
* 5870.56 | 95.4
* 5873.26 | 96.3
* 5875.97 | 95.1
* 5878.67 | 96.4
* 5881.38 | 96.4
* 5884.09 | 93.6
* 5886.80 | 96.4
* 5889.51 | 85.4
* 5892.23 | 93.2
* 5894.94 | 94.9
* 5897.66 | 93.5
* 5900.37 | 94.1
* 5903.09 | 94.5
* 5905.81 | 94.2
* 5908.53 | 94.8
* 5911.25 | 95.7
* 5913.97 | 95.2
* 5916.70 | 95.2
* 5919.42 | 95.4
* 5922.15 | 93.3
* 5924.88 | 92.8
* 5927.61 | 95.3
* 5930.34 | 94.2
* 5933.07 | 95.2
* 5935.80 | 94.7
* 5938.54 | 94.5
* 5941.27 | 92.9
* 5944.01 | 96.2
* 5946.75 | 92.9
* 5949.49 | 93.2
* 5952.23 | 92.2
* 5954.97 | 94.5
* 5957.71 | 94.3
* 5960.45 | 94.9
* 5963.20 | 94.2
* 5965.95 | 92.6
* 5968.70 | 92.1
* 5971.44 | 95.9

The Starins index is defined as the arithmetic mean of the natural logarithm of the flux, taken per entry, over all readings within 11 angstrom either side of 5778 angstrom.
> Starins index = 4.56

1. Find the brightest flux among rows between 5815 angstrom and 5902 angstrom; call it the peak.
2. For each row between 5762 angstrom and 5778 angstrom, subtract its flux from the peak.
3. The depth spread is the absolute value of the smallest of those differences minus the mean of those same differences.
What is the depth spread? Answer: 1.6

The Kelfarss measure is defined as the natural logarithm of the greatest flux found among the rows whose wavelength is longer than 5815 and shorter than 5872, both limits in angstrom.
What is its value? 4.58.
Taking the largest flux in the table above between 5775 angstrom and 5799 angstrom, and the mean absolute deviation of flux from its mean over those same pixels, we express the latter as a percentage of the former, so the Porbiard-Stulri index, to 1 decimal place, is 0.6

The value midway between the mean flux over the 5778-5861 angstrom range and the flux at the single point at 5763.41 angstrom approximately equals 96.1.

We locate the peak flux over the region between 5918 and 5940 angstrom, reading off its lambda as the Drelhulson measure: 5919.42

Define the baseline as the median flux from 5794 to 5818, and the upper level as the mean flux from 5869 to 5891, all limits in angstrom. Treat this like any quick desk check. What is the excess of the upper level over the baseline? -2.3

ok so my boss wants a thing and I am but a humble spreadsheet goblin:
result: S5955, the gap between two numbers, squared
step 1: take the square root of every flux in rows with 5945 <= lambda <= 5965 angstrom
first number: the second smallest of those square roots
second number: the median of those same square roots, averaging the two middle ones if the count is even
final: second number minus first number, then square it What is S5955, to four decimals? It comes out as 0.0045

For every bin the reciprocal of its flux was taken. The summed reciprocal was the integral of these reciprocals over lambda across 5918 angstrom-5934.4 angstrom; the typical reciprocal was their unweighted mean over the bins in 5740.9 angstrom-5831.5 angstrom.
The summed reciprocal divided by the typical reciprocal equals 17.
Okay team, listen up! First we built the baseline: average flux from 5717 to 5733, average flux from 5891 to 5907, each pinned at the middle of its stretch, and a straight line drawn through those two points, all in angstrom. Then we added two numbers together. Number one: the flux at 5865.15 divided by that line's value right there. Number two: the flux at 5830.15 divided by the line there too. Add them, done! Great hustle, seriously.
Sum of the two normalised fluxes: 2.01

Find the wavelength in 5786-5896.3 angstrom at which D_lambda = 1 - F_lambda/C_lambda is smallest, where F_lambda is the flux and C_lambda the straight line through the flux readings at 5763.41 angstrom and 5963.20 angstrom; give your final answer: 5803.36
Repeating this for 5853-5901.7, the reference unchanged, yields 5867.86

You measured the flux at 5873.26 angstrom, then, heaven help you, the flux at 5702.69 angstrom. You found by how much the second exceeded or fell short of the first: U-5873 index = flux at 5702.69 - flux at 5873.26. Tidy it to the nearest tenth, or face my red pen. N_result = 0.1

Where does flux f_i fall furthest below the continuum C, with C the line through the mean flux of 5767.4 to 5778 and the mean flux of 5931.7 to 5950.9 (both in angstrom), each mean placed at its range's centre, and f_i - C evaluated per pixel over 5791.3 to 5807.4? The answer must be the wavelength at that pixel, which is 5806.03 angstrom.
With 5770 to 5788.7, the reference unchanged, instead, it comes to 5784.68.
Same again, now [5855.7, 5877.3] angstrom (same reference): 5857.06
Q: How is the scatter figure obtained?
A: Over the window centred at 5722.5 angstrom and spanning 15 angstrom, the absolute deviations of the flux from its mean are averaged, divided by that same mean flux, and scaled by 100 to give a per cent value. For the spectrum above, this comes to 1.65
